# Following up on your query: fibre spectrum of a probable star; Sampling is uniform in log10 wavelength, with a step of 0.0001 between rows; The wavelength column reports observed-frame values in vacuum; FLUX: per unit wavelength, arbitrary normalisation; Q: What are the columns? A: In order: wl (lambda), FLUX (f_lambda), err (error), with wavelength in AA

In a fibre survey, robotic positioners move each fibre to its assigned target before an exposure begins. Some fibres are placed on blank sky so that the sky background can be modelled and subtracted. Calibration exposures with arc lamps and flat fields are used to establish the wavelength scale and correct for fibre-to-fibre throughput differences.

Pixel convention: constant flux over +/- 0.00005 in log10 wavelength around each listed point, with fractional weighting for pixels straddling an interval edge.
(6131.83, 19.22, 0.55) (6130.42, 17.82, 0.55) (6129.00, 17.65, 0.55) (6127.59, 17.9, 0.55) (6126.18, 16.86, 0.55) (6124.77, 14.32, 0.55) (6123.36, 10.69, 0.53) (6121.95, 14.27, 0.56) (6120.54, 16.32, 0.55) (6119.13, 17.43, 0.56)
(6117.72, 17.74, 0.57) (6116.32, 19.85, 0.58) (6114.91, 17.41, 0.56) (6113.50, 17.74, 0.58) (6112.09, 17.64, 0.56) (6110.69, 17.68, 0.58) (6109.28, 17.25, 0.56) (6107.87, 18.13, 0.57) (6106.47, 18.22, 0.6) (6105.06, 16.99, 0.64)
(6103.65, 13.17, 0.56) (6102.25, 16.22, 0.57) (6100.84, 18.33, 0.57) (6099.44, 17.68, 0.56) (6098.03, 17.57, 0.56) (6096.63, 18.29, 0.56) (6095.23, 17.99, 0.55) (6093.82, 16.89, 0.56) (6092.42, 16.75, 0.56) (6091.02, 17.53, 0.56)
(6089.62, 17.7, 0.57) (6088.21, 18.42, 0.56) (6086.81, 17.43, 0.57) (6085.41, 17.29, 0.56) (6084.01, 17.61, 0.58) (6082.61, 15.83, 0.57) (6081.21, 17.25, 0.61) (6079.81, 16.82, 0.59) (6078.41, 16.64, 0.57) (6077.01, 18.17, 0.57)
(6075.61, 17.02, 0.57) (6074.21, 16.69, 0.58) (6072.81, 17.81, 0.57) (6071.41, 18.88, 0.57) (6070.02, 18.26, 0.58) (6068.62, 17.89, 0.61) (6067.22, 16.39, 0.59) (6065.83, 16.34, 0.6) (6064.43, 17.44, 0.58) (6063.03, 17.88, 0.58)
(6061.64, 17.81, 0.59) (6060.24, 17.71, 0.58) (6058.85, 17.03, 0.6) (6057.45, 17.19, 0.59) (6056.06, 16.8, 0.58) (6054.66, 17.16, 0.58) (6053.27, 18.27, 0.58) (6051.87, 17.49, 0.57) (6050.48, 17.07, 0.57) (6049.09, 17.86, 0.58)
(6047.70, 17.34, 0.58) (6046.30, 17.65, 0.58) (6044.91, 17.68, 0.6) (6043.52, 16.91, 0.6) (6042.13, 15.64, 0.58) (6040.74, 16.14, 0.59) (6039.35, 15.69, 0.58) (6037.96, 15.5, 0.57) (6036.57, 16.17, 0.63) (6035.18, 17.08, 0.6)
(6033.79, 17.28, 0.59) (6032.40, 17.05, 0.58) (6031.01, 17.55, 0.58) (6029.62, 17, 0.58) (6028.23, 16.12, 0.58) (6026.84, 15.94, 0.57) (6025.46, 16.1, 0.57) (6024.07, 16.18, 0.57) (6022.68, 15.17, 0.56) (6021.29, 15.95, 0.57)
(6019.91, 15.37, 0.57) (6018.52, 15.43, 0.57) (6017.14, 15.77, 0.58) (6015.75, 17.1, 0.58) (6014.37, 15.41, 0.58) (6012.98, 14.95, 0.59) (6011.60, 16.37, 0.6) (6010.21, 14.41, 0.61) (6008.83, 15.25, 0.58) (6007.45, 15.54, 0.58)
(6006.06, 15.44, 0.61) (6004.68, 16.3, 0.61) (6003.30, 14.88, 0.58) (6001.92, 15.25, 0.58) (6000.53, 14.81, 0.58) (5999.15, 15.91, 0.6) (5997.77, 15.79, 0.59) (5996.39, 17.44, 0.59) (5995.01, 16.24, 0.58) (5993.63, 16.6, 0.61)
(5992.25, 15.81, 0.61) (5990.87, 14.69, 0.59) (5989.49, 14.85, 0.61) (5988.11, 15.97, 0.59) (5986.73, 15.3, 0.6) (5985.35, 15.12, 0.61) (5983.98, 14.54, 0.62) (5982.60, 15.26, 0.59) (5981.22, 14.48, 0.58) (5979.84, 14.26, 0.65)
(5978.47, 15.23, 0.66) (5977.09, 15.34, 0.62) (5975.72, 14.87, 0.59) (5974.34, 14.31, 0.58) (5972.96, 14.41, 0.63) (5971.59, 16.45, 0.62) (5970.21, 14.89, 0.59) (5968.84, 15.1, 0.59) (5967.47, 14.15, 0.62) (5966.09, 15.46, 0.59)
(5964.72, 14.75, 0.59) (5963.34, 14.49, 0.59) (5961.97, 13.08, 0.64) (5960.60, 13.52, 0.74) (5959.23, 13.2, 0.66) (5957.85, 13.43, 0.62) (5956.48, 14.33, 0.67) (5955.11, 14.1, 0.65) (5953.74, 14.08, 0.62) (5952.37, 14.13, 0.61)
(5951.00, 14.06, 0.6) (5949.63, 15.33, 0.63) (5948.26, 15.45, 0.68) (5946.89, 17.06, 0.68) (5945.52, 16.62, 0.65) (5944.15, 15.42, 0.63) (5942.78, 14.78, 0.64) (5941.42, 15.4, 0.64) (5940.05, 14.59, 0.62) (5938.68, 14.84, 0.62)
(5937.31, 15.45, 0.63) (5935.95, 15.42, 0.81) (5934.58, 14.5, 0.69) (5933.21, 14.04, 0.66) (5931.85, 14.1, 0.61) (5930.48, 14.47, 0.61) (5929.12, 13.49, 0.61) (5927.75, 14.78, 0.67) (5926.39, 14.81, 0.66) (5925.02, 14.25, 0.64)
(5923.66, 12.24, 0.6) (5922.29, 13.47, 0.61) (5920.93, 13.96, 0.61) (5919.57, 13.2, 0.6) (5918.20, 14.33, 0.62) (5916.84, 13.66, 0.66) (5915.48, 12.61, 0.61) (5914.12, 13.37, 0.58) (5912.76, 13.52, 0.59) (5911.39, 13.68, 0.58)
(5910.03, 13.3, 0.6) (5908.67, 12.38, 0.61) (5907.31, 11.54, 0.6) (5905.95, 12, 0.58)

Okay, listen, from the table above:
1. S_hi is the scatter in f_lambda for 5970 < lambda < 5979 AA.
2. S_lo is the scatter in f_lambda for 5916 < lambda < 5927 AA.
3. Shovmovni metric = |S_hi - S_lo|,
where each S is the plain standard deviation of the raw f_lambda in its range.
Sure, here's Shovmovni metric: 0.08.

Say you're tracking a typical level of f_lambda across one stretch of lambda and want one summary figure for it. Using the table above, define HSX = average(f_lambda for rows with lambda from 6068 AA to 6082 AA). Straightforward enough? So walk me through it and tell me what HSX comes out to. 18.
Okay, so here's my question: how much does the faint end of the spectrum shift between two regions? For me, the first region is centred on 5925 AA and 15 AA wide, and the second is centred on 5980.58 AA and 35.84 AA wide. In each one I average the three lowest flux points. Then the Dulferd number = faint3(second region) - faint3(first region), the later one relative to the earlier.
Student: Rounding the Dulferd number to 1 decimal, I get 1.3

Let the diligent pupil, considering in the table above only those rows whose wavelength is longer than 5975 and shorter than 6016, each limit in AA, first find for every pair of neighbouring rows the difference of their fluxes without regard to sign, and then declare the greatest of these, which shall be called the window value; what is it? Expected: 1.96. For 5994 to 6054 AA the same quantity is 1.96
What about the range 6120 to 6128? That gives 3.63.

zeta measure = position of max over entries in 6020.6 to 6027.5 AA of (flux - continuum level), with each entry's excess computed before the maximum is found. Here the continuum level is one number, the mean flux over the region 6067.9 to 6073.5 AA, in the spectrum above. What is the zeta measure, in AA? 6024.07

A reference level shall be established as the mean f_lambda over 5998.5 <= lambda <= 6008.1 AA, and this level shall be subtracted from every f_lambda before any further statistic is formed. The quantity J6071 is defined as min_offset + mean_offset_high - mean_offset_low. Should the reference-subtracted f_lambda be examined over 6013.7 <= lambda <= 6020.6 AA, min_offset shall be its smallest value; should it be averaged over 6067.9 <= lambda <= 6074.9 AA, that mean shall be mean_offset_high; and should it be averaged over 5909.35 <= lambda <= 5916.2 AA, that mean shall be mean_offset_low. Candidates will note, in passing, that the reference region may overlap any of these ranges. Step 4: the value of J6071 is 5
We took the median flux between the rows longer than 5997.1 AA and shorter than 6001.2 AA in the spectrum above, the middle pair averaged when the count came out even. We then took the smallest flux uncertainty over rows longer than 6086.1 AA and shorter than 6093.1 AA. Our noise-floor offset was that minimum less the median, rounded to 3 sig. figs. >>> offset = -15.2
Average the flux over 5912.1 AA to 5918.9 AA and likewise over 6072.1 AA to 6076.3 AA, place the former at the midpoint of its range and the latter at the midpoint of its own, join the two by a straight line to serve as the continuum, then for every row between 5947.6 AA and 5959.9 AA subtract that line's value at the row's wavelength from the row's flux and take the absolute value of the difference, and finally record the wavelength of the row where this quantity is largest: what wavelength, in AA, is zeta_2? 5959.23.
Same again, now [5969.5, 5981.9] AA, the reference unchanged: 5971.59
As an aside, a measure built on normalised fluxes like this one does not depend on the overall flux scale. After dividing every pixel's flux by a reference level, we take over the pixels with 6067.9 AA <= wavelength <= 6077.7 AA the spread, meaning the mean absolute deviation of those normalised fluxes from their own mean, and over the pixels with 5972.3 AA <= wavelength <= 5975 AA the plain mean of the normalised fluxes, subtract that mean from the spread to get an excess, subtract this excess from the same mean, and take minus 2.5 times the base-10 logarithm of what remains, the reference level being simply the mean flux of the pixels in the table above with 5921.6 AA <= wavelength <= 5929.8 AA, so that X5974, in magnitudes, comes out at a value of -0.77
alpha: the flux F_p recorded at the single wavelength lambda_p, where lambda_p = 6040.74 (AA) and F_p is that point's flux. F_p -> 16.14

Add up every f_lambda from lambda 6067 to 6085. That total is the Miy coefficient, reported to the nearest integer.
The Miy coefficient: 225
